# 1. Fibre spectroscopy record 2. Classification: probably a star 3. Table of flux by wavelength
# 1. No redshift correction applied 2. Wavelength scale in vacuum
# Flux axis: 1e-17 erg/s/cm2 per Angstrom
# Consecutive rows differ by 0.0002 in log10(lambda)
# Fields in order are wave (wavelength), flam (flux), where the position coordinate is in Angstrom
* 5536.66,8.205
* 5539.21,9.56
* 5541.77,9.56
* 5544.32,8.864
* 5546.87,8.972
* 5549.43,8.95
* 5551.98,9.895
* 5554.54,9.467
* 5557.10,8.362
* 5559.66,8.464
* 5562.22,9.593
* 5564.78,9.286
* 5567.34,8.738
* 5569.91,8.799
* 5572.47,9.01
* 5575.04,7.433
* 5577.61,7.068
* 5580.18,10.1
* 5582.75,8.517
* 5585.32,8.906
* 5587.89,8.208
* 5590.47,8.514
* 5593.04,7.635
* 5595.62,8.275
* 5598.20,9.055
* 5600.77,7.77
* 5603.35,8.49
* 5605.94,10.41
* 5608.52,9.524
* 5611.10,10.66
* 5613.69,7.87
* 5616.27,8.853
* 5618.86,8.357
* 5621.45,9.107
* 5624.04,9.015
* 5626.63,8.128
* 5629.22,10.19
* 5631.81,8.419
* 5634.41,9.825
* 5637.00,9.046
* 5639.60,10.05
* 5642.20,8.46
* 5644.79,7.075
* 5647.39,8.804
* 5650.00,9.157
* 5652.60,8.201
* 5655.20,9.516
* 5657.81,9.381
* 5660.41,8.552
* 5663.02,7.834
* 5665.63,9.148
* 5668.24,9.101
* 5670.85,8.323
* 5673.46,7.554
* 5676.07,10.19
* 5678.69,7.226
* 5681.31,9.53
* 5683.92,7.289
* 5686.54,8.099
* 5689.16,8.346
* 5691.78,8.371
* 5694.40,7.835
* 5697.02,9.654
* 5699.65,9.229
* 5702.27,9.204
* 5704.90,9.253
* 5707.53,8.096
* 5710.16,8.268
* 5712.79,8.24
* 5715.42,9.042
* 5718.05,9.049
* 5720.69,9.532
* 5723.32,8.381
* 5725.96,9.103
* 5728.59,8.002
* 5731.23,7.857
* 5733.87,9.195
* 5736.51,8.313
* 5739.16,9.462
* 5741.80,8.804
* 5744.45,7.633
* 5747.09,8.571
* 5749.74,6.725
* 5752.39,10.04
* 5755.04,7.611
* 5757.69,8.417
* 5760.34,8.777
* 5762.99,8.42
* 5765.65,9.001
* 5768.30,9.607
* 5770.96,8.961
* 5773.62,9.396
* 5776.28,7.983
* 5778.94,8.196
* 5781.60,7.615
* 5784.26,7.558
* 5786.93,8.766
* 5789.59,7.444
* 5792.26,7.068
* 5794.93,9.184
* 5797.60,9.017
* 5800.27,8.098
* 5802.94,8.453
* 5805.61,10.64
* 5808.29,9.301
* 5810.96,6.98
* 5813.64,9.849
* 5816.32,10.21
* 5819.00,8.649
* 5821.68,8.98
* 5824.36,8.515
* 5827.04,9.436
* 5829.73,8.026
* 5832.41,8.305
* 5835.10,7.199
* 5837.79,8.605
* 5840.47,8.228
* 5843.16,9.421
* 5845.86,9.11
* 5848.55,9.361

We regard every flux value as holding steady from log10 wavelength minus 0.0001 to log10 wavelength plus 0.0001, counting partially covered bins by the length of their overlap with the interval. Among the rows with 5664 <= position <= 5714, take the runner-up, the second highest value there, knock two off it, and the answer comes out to 7.7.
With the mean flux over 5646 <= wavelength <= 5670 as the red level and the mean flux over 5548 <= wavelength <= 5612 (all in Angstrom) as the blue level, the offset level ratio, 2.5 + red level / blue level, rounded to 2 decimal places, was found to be 3.50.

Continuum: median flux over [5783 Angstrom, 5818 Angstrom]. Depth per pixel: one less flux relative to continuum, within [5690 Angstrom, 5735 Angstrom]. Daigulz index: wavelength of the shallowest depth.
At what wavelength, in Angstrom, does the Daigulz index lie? 5697.02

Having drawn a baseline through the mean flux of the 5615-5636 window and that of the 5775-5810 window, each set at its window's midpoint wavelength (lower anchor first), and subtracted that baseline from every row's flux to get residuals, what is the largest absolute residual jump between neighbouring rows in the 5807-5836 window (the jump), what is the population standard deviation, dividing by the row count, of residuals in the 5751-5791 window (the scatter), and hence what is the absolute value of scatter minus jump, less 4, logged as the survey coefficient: -1.9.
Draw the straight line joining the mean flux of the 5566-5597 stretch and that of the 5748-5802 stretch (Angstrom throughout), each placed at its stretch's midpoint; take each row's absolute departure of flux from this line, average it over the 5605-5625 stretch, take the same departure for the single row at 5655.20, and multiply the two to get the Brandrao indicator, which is 1.0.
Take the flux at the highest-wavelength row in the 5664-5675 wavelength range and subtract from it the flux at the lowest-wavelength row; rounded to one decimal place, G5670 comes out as -1.6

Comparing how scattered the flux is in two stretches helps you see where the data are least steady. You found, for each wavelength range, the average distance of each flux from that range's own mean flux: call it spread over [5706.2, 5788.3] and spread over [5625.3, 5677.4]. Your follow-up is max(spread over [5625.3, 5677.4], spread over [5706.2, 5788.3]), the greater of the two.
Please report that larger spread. 0.71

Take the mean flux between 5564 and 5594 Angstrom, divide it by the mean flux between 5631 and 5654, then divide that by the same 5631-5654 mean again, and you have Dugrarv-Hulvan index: 0.110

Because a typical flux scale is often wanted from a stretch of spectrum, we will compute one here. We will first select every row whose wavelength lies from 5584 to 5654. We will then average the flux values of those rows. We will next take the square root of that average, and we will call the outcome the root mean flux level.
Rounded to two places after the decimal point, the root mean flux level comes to 2.97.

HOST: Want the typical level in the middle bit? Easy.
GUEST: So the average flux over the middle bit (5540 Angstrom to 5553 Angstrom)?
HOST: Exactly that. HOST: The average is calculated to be 9.25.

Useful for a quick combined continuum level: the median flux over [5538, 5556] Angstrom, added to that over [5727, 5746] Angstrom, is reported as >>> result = 17.8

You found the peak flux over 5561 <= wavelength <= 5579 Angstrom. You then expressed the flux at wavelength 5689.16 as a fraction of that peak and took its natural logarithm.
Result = -0.14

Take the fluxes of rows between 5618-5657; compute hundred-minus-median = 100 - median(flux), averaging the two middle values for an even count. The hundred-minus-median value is 91.0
